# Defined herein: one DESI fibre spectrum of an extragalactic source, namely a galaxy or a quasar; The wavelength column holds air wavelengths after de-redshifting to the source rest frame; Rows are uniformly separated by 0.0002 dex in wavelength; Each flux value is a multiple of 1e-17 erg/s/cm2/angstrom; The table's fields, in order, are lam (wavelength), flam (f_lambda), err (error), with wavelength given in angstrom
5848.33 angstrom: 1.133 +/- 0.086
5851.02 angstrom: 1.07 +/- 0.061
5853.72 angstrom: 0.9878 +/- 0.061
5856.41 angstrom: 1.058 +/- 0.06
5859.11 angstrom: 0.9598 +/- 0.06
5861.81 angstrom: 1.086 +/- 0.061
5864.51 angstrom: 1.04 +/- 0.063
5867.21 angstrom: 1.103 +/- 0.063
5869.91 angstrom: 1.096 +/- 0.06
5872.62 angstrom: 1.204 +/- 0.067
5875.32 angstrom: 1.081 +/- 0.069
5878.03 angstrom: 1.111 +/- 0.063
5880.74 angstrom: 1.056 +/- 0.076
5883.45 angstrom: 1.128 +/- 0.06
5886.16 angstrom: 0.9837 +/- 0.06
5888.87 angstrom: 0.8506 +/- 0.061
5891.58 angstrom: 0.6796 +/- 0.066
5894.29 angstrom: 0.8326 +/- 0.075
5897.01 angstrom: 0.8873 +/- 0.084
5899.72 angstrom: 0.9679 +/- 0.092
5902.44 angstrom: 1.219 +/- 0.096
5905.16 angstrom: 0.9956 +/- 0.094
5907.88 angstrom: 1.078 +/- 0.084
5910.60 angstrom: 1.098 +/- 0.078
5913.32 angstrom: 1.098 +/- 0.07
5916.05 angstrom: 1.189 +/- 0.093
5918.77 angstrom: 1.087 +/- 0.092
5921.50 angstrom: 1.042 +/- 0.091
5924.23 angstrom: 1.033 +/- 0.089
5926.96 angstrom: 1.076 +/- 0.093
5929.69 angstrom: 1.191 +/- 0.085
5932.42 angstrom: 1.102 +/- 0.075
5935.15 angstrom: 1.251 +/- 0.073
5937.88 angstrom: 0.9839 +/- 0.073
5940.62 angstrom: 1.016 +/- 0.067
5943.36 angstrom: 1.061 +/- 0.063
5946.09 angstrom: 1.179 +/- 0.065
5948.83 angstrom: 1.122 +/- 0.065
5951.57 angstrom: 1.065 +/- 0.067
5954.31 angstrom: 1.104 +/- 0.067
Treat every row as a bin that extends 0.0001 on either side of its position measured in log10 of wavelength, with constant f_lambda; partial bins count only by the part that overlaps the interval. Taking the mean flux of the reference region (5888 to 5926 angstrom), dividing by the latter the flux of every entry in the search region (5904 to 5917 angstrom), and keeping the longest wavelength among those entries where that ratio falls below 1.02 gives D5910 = 5905.16 angstrom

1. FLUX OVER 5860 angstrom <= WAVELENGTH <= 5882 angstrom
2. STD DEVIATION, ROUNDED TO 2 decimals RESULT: 0.05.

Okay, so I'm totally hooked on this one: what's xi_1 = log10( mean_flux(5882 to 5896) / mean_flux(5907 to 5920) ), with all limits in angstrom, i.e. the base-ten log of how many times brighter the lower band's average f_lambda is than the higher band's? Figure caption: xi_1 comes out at -0.094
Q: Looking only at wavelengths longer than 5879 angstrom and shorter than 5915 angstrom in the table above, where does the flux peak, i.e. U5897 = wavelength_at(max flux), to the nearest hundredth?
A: 5902.44 angstrom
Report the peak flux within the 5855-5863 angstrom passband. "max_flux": 1.086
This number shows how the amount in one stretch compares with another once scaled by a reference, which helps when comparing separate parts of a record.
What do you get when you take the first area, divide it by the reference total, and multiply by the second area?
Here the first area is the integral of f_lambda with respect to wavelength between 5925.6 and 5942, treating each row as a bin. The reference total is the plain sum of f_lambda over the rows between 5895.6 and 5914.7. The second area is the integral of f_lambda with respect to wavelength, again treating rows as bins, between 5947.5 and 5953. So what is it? 15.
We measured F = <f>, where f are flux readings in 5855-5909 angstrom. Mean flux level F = 1.02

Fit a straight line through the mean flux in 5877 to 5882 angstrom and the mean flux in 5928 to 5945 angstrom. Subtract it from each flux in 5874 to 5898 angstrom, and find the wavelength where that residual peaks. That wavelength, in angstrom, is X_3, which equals 5883.45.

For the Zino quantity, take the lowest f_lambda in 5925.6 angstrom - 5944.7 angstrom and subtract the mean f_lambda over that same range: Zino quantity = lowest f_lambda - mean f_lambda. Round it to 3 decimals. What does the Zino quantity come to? -0.113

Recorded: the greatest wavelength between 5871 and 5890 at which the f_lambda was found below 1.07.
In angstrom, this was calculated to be 5888.87 angstrom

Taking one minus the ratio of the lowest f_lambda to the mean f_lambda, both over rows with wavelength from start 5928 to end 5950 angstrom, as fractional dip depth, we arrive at 0.116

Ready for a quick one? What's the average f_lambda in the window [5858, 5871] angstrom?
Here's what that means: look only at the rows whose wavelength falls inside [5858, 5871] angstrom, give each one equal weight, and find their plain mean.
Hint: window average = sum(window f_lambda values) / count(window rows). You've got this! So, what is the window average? 1.06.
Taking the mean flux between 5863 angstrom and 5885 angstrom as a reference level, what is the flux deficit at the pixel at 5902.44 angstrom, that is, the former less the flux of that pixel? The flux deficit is -0.12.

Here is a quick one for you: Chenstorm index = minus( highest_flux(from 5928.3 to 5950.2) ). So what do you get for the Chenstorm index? -1.25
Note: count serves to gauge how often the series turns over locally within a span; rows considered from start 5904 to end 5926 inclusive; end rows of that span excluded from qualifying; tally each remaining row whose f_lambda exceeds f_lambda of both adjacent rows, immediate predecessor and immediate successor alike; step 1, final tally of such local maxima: 1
